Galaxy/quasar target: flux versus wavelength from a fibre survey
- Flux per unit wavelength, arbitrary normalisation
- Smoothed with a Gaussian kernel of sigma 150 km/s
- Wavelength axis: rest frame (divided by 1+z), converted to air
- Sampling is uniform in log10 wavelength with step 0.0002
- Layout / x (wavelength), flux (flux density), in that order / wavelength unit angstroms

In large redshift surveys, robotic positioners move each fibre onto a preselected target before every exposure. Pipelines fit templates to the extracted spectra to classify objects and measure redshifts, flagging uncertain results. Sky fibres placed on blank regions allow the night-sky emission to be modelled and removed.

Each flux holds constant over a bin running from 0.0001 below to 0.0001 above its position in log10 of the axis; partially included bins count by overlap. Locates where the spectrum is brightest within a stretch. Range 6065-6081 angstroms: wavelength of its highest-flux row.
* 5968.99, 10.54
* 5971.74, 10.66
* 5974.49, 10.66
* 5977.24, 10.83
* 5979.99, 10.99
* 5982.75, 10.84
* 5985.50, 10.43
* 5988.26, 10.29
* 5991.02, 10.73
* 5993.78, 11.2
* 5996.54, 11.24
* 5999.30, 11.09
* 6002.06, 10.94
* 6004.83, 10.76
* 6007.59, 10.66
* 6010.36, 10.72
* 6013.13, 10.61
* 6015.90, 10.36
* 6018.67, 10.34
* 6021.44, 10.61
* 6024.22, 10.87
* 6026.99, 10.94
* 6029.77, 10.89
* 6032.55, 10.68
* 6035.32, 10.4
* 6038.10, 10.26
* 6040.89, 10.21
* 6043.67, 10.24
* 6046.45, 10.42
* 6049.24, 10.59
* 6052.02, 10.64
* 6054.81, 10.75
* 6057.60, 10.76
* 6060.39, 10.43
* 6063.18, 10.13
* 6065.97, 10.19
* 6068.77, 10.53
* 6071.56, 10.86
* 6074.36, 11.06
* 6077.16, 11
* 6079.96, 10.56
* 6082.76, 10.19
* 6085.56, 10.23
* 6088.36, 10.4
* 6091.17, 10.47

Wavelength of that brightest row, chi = 6074.36 angstroms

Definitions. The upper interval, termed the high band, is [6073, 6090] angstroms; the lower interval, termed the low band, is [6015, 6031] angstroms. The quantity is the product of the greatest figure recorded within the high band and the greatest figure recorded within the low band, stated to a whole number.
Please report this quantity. 121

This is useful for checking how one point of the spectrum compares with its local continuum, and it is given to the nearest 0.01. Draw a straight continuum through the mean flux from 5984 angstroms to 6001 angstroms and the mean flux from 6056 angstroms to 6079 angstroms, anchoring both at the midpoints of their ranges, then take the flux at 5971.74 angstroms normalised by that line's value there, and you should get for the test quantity 0.98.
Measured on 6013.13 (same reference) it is 0.98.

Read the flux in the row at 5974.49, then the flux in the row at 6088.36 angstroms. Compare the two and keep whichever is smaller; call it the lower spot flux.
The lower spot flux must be 10.4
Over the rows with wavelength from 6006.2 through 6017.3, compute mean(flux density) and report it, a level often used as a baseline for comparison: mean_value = 10.59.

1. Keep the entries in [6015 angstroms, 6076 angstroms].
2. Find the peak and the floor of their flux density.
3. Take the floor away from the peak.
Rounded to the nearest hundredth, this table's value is 0.93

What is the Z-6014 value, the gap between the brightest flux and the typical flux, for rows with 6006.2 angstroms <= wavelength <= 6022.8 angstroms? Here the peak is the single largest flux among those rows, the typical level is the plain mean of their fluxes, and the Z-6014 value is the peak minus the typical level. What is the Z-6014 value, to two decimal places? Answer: 0.17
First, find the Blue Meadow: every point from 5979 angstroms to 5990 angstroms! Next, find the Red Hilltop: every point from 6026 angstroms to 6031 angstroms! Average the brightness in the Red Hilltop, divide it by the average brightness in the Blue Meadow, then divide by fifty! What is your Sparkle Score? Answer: 0.0205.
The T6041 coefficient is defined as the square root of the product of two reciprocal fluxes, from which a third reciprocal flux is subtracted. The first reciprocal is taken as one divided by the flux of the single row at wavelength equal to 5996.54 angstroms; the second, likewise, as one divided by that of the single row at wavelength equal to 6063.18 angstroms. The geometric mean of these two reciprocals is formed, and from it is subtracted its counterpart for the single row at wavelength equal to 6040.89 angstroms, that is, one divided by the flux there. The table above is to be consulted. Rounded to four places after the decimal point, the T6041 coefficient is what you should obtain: -0.0042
